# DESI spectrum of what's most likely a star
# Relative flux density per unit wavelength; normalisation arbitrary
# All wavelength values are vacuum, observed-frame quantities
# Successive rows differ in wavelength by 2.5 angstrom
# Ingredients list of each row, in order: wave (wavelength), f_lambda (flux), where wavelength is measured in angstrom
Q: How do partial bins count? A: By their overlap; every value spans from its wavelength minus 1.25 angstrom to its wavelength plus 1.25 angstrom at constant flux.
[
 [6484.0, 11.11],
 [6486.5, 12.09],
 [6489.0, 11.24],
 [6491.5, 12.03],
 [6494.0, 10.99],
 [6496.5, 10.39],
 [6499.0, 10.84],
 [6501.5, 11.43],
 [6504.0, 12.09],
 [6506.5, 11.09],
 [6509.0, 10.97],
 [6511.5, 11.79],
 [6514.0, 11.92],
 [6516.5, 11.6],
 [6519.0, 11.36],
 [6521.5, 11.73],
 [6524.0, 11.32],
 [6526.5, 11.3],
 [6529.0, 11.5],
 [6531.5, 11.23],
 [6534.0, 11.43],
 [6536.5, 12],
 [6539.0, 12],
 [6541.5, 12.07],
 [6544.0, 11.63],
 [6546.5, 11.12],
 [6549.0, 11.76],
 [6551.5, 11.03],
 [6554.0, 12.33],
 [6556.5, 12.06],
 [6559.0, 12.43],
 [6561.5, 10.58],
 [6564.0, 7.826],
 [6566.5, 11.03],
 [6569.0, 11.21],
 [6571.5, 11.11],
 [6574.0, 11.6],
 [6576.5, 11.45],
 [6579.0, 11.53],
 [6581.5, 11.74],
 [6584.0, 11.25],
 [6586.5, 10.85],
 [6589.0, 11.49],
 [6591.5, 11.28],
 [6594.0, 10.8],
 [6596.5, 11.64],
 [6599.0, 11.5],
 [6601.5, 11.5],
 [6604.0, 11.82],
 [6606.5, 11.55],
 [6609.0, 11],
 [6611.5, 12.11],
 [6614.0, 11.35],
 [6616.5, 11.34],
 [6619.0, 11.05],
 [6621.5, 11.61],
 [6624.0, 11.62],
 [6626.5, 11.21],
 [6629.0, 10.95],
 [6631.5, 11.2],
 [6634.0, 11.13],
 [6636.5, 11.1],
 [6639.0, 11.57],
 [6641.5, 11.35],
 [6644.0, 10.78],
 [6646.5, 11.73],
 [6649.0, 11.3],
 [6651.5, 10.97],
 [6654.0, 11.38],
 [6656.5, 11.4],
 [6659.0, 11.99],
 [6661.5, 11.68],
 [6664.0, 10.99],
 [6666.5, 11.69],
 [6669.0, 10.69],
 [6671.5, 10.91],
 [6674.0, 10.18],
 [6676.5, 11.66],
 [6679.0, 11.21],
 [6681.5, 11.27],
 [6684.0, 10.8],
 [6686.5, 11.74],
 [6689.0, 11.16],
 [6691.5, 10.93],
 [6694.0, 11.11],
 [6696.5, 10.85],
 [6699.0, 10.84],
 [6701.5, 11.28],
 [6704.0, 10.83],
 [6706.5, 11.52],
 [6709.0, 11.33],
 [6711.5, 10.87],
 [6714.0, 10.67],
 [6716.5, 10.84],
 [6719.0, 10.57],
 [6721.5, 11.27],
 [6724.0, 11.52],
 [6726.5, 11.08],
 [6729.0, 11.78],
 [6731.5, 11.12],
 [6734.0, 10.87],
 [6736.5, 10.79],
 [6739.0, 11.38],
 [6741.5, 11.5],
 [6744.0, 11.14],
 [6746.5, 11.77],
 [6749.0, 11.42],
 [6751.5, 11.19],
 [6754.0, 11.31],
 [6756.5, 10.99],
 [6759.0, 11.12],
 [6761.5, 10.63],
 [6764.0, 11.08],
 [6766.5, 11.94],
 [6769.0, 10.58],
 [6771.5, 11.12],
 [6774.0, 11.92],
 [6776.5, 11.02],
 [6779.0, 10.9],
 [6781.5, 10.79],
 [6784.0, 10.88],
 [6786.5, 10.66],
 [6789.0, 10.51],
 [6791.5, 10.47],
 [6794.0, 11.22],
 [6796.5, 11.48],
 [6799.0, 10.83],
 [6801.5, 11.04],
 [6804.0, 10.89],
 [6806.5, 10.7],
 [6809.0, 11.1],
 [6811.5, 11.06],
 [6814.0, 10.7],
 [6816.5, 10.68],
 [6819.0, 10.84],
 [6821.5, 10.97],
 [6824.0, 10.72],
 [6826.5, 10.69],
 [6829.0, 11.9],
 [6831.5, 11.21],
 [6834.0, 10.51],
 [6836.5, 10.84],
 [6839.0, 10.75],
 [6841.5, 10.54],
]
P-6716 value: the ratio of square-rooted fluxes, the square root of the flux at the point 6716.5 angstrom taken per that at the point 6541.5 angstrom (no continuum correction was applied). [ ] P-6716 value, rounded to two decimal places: 0.95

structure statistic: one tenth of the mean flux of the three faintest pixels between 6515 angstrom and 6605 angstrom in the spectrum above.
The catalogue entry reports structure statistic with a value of 0.97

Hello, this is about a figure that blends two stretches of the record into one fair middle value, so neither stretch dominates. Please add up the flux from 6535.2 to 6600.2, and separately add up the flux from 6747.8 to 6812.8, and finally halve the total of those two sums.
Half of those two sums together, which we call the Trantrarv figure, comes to 291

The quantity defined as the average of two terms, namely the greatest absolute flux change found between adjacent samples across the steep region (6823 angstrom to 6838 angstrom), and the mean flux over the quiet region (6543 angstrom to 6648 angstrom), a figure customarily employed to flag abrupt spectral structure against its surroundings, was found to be 6.26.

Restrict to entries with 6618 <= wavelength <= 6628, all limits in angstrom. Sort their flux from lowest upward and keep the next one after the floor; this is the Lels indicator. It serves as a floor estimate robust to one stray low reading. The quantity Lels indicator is 11.21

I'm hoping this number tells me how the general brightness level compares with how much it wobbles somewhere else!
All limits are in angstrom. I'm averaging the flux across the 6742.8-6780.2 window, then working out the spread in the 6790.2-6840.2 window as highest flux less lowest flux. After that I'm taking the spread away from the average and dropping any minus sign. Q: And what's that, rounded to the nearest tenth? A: 9.8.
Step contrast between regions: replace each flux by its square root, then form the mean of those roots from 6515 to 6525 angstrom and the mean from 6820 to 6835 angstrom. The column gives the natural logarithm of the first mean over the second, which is 0.023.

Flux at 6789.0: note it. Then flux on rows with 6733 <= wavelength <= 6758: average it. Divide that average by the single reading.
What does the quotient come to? 1.07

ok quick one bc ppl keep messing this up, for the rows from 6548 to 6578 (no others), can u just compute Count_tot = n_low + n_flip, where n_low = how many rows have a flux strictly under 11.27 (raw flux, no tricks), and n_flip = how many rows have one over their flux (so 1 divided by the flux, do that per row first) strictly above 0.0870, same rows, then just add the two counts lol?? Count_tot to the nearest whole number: 13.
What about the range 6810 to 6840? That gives 22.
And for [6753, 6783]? 19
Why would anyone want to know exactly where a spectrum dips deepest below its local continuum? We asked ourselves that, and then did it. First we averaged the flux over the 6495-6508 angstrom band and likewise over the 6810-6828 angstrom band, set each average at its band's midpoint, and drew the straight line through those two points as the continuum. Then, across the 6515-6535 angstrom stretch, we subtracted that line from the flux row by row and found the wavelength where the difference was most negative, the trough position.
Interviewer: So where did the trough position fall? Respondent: 6531.5 angstrom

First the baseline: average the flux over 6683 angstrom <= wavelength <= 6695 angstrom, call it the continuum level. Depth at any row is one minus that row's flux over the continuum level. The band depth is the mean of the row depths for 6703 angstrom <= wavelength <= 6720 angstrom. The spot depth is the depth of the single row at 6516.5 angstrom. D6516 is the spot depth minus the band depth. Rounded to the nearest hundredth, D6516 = -0.06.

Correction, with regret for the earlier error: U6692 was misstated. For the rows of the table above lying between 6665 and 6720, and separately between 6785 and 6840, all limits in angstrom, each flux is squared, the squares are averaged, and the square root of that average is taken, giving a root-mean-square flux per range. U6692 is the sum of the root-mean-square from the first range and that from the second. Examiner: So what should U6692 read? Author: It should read 21.95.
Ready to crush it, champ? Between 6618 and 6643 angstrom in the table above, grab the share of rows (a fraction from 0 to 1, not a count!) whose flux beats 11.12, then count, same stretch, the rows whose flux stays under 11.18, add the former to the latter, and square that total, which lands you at 22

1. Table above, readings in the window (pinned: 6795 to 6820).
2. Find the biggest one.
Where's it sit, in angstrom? 6796.5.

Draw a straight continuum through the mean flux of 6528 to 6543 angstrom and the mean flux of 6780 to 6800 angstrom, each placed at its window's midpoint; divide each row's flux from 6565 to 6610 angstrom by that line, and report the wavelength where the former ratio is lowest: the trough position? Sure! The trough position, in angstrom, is 6594.0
